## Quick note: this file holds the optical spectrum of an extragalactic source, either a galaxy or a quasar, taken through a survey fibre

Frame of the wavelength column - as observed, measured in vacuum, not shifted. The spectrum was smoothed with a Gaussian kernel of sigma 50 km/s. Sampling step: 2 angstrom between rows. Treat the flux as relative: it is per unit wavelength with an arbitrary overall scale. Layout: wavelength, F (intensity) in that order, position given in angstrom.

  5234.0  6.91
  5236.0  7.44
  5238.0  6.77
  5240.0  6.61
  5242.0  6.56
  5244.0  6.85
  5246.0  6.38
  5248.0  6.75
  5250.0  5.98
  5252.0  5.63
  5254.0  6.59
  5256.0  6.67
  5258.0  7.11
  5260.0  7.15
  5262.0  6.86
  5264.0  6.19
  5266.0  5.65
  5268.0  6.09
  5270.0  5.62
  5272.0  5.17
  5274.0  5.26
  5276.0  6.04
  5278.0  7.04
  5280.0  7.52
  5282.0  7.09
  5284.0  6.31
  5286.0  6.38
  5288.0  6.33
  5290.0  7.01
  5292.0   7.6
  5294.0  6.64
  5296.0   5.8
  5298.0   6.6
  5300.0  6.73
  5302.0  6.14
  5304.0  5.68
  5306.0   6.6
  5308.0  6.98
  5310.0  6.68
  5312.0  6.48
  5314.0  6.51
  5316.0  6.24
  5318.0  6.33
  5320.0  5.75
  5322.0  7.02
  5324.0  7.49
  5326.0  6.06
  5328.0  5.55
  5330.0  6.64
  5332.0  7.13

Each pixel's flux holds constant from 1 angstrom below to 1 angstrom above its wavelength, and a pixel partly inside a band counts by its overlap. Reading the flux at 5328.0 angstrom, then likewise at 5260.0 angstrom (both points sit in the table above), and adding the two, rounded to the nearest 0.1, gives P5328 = 12.7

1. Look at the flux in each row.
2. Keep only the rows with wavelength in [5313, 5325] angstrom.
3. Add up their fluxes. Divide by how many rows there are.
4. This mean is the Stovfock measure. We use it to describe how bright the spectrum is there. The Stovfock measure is 6.56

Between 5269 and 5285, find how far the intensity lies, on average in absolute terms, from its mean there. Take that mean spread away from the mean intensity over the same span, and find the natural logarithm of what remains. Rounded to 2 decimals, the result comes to 1.71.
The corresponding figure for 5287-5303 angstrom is 1.83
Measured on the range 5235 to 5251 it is 1.85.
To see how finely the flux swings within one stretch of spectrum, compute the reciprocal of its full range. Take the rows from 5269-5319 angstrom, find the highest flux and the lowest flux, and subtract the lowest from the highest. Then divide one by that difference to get 0.41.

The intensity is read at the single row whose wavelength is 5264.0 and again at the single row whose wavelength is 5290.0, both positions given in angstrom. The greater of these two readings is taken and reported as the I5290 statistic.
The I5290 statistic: 7.0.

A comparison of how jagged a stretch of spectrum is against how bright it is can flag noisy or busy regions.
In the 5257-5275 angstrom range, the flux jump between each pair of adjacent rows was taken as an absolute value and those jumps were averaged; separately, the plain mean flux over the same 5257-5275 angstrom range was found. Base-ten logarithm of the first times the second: 0.36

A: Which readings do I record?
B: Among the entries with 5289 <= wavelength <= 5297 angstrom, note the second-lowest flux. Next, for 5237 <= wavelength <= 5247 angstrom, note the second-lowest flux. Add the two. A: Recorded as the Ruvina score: 13.2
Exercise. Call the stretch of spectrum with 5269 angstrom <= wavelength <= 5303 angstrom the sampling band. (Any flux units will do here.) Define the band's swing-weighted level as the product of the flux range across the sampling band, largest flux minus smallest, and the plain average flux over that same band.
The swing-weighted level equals 15.6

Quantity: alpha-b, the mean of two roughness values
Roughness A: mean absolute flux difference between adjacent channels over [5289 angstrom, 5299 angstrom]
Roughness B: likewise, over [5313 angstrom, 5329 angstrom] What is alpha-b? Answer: 0.73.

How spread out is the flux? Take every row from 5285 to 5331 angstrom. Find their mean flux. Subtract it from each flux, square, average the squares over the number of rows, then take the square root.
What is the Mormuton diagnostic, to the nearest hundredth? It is 0.52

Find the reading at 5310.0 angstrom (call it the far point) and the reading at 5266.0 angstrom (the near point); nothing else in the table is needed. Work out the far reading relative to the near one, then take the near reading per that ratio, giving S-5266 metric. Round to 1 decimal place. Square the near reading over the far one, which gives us 4.8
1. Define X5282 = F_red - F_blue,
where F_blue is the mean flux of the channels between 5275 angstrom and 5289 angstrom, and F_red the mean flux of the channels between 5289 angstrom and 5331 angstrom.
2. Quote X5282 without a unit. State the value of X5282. -0.17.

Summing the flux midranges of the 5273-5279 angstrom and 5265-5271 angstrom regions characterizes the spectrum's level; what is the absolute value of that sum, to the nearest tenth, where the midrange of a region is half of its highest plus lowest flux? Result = 12.0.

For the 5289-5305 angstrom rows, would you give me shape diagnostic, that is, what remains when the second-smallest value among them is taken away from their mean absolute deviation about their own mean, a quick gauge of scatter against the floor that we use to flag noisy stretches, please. -5.31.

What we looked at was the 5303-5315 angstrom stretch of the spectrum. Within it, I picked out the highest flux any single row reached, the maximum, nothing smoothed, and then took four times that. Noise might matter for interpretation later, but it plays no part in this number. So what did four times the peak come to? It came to 27.9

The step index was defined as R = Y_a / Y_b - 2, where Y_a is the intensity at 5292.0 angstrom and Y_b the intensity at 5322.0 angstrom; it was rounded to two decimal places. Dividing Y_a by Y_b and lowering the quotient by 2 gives -0.92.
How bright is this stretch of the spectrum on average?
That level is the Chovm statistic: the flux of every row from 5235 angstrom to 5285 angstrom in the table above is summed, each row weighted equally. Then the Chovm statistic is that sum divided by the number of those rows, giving 6.45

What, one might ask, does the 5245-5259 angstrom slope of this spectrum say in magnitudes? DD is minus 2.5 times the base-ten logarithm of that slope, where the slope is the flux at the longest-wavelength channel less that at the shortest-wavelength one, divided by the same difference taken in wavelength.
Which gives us 3.0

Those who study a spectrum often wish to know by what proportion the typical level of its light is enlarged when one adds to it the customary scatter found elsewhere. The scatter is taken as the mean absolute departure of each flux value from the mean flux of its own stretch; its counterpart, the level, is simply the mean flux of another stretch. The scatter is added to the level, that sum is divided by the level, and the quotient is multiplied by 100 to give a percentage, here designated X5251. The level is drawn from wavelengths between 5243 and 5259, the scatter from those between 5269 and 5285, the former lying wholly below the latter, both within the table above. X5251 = 111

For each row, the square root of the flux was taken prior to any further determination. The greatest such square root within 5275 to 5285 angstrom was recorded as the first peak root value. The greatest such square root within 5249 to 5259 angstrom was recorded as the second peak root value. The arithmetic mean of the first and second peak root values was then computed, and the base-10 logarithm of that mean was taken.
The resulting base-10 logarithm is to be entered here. 0.432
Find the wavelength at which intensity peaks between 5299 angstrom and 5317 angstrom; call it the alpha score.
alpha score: 5308.0 angstrom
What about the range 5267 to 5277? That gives 5268.0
